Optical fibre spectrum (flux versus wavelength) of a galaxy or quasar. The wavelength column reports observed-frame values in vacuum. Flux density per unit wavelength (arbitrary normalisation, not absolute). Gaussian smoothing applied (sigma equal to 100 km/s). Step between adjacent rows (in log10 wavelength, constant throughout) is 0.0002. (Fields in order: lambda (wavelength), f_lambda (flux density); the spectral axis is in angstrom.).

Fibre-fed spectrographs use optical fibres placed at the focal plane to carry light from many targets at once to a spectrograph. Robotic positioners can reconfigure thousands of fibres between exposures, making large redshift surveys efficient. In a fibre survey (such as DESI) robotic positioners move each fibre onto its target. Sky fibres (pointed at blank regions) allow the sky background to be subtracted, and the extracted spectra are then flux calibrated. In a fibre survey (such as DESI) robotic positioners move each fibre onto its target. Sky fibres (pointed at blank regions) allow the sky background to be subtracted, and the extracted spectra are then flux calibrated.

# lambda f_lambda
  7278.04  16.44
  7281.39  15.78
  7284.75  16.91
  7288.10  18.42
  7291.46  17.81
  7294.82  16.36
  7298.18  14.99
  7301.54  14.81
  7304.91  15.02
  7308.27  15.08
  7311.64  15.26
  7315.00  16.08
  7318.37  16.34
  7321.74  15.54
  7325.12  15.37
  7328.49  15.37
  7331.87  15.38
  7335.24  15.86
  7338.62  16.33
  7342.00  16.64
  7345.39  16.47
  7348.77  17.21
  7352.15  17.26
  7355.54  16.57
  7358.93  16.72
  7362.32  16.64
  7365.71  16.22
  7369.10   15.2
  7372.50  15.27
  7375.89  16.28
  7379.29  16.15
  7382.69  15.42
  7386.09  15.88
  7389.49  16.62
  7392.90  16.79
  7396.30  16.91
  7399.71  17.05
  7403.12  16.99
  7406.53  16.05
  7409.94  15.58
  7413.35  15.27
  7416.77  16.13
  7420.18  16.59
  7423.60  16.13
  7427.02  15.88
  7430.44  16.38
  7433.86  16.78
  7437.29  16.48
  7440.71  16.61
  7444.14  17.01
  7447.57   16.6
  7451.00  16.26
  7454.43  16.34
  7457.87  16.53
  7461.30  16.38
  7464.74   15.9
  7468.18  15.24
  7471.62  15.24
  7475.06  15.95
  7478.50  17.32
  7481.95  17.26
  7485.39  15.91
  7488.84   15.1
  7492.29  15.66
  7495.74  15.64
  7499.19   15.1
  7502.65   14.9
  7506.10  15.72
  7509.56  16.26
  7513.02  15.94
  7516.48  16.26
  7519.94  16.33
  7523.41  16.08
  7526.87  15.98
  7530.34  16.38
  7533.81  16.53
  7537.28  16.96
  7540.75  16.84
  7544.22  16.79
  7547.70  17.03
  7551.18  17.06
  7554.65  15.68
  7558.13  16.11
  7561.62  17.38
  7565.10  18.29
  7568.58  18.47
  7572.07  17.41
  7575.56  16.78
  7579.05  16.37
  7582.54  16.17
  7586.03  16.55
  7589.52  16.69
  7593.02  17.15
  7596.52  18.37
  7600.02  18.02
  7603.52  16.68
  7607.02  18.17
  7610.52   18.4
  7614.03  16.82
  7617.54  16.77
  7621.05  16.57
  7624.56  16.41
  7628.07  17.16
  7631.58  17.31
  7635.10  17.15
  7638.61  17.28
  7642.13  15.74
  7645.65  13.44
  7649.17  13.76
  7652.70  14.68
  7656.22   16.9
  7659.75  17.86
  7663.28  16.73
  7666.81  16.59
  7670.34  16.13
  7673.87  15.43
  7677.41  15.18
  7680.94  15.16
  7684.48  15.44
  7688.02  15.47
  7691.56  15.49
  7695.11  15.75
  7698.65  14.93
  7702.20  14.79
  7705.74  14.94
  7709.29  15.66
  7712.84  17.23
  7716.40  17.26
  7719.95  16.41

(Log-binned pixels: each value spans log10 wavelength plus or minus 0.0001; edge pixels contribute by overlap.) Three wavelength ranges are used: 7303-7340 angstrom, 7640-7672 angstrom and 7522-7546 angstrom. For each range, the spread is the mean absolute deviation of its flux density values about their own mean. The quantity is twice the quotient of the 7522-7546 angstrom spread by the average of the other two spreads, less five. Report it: -4.2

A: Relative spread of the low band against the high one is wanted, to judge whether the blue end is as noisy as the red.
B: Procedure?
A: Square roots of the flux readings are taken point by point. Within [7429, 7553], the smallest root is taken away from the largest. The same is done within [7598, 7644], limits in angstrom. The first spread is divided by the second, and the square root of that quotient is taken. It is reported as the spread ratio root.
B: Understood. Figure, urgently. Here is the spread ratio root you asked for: 1.0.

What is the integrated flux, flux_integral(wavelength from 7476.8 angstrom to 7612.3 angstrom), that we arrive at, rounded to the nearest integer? 2258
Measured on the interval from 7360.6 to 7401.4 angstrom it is 661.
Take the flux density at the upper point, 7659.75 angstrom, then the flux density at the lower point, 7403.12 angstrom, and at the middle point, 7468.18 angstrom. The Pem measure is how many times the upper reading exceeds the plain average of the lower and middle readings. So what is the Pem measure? 1.11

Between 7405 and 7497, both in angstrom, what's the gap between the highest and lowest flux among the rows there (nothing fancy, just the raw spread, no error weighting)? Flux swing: 2.2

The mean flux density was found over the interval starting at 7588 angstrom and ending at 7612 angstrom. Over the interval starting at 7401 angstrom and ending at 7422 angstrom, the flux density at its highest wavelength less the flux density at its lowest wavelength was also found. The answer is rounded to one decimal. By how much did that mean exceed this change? 18.0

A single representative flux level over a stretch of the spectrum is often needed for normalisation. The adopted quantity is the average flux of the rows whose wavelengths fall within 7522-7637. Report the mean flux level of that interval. 17.0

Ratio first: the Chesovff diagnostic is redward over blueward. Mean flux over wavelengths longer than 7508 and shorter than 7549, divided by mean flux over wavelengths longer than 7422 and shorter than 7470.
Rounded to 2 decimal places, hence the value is 1.01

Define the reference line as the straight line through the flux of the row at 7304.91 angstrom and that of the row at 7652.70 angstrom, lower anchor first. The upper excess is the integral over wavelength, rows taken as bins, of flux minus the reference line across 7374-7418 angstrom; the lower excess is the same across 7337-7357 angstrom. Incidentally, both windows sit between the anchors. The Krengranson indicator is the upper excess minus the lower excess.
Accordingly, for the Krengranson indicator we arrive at 22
